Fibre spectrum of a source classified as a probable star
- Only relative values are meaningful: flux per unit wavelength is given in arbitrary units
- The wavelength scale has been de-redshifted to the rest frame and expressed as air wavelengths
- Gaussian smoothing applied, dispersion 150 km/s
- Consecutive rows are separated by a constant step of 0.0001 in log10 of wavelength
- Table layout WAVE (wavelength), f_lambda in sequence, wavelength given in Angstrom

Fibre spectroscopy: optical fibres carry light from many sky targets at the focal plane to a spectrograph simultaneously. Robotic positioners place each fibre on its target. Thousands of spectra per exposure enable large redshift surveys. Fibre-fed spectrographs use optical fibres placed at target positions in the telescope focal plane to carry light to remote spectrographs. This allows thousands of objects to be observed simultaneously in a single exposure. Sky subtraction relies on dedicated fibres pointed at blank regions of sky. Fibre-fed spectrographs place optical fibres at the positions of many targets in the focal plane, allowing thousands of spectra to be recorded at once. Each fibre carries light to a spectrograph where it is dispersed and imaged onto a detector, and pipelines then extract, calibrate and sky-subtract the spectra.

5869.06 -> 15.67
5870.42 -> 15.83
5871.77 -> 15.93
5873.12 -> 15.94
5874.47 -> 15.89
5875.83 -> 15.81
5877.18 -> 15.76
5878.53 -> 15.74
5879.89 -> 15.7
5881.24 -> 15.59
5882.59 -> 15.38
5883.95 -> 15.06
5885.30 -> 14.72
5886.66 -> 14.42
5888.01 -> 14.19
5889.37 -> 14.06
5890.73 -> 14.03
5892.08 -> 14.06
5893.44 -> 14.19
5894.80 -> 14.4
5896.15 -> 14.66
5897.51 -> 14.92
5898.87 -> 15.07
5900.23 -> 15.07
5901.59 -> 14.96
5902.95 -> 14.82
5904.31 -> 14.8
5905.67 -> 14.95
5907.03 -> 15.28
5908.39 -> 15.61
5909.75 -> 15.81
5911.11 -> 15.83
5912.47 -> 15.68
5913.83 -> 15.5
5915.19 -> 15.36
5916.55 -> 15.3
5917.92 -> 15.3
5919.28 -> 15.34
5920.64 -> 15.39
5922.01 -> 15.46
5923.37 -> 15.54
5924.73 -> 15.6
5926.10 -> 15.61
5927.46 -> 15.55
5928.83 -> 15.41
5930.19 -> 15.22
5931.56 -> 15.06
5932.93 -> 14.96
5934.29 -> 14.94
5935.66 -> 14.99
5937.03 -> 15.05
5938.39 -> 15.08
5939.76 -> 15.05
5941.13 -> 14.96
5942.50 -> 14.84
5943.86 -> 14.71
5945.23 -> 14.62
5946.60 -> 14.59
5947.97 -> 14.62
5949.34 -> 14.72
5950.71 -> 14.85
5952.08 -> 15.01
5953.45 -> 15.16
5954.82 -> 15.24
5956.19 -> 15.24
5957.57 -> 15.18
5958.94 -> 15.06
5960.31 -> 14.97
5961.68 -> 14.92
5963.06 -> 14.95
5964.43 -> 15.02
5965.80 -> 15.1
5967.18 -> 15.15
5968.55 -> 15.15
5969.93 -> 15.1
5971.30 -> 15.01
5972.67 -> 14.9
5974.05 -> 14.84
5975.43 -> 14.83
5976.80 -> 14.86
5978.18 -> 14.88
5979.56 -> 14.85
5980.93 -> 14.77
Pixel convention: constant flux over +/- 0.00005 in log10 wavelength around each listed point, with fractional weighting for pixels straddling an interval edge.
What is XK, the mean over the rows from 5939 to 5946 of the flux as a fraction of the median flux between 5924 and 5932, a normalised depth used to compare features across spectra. 0.96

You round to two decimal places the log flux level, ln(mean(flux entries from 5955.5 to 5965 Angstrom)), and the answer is 2.71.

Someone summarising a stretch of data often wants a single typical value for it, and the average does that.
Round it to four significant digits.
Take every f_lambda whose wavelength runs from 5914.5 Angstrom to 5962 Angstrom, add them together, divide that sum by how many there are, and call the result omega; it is 15.11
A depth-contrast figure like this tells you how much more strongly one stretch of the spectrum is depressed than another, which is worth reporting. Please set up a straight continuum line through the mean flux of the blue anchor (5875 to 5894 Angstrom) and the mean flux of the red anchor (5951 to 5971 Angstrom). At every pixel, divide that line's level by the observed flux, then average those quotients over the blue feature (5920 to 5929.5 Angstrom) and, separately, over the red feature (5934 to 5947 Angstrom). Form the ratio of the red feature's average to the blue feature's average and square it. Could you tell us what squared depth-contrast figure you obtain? 1.09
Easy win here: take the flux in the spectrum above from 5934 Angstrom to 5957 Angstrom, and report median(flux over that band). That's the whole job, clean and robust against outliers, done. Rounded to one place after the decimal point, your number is 15.0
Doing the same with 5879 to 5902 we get 14.7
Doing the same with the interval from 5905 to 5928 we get 15.5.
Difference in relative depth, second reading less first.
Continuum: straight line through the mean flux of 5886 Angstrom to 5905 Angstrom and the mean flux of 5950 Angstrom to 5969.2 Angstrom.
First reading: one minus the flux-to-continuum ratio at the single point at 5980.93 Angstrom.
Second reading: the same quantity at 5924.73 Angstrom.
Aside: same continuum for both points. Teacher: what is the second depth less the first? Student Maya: -0.09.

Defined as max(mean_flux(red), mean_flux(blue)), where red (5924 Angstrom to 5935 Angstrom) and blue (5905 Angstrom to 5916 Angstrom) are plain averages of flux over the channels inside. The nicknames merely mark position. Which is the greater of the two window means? 15.5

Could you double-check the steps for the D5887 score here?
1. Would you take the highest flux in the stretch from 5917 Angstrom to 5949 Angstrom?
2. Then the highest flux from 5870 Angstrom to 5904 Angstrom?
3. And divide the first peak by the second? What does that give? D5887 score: 0.98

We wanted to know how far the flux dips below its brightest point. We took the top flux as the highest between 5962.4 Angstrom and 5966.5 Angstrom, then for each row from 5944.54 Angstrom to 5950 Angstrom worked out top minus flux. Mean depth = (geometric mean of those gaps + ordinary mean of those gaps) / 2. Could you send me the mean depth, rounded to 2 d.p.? 0.46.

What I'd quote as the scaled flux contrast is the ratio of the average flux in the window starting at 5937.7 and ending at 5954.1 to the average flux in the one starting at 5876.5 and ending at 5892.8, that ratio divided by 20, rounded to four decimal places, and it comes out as 0.0499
